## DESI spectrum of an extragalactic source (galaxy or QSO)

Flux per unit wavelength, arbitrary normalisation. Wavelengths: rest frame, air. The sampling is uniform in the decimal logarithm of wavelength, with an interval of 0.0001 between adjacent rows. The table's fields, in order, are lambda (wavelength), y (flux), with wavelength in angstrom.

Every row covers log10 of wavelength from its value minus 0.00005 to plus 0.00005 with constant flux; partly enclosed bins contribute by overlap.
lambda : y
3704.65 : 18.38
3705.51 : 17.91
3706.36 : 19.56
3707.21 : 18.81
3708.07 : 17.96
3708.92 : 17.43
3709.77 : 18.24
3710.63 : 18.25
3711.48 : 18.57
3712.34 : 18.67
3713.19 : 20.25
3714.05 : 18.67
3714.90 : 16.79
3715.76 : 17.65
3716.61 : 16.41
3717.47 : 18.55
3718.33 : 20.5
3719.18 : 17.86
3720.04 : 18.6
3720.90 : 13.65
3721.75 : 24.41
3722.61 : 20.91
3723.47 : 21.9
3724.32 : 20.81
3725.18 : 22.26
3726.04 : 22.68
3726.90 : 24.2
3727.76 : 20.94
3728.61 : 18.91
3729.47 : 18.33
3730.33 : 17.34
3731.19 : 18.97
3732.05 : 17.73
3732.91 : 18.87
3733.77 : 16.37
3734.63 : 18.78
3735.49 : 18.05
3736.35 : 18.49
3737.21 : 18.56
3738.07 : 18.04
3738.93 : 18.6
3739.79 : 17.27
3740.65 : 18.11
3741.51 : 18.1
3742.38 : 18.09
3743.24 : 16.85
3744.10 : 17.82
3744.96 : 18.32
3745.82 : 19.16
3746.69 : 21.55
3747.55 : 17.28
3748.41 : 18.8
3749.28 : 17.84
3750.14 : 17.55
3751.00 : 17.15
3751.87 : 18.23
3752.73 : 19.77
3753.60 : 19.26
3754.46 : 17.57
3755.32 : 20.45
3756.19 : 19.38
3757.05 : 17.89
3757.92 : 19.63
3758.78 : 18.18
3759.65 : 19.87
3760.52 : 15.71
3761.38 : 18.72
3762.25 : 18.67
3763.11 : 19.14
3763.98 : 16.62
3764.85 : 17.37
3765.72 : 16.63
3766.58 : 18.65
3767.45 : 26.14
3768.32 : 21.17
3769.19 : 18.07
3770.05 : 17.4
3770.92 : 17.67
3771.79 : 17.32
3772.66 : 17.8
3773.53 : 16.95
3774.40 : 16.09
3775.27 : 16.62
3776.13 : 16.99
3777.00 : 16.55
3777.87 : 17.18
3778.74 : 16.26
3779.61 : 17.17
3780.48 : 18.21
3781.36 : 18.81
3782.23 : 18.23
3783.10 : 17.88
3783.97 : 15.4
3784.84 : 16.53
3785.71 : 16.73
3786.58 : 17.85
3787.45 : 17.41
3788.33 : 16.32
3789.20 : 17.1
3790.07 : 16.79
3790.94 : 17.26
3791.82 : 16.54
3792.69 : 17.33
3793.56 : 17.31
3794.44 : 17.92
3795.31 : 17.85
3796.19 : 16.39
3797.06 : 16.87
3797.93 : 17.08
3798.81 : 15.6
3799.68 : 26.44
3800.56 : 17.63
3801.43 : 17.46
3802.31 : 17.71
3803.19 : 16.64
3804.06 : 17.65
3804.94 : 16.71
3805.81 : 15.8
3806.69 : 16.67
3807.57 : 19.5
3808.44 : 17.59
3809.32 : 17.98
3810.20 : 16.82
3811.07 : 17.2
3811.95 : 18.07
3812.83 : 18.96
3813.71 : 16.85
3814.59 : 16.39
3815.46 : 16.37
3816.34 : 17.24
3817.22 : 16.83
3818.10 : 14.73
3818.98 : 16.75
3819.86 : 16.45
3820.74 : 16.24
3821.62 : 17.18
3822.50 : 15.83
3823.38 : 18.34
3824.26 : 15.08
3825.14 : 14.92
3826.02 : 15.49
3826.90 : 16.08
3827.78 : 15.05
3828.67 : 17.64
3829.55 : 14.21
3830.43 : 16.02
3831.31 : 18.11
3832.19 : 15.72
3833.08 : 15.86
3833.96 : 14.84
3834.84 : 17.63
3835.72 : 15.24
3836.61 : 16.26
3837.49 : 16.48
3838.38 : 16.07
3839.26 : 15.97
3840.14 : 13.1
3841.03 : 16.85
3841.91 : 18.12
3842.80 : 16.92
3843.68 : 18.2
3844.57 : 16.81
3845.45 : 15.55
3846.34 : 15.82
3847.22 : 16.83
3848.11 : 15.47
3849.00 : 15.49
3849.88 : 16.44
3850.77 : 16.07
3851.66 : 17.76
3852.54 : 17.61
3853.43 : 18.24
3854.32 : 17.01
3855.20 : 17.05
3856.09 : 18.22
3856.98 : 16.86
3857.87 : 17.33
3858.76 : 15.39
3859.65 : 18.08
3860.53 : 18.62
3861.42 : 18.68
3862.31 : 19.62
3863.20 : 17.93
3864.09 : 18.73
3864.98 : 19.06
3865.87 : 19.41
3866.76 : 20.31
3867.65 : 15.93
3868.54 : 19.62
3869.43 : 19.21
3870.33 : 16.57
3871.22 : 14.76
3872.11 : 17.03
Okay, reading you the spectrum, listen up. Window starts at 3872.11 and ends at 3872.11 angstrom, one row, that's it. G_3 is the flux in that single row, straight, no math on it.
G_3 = 17.03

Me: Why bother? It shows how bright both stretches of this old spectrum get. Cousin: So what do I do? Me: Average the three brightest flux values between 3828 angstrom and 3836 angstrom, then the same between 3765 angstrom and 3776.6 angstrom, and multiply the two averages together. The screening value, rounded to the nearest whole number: 391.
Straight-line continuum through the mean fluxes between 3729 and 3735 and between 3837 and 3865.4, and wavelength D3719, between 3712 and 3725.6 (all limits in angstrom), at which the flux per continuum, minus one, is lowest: 3720.90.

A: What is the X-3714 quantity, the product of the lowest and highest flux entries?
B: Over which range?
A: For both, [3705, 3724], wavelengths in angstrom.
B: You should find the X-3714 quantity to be 333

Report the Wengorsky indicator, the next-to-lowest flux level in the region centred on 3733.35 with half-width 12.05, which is 16.85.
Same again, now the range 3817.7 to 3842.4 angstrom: 14.21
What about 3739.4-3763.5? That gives 16.85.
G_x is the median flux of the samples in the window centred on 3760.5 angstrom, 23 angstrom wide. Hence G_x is 18.2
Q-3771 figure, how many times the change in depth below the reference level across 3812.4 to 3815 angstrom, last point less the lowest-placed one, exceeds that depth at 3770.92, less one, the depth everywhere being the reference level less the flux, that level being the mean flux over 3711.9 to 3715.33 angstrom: 1.8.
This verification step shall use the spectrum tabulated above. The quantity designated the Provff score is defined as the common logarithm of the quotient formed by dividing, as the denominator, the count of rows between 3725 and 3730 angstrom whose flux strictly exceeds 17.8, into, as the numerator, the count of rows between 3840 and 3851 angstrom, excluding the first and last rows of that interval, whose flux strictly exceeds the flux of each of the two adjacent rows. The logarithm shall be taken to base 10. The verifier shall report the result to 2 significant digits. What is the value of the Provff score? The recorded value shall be -0.18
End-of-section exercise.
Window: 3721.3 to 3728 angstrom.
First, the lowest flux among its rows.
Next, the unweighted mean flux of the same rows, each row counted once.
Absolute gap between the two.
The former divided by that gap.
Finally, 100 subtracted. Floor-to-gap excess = -85.7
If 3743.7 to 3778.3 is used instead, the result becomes -94.0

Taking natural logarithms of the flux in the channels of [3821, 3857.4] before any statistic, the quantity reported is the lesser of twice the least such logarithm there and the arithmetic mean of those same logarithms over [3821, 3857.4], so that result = 2.79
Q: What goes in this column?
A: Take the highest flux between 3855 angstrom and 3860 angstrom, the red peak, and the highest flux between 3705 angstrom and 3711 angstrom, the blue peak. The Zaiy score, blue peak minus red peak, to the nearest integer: 1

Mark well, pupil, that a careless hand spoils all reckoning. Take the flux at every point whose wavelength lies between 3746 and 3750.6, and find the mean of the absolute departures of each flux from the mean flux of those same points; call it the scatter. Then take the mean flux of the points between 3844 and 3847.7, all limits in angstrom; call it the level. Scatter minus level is -15.0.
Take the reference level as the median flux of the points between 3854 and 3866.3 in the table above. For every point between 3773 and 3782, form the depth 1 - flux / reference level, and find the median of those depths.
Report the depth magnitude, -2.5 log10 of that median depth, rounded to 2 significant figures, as 3.0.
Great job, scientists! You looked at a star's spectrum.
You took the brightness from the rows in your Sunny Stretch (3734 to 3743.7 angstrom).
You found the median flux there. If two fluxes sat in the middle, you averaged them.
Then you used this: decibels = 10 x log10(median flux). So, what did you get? 12.58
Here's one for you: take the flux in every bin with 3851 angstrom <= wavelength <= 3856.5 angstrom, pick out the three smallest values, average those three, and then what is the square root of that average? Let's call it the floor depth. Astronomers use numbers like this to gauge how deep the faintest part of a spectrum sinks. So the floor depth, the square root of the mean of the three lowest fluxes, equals 4.15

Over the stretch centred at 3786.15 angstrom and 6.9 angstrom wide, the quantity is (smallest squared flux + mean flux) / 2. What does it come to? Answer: 127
